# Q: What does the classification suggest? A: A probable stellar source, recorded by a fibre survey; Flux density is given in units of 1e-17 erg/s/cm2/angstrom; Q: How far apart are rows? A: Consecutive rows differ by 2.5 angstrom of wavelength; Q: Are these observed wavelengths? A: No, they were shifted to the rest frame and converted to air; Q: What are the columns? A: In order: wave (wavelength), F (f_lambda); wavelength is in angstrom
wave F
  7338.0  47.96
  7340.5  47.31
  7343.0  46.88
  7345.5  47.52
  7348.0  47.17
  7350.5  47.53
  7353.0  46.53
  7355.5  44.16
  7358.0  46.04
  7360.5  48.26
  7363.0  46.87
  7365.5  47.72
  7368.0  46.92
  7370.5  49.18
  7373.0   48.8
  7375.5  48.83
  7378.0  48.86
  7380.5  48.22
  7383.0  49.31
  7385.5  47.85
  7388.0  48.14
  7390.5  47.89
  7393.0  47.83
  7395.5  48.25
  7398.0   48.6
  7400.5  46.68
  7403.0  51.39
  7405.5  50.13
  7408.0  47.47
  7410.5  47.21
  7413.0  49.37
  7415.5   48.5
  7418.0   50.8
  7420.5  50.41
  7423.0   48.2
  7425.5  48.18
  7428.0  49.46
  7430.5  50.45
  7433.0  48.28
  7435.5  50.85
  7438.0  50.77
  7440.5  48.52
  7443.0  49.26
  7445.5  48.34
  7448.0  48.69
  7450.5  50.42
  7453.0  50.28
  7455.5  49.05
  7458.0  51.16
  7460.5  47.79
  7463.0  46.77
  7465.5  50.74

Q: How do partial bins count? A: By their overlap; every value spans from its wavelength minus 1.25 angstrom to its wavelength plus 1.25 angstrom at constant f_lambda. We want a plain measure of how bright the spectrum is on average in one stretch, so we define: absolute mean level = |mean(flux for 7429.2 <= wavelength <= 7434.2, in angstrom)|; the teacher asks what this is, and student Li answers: 49.4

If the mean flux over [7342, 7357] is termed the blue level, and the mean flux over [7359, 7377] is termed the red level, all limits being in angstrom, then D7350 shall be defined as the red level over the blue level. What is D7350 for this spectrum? 1.03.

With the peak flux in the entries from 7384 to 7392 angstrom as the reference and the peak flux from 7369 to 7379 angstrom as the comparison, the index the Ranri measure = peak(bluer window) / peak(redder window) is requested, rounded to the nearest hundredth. 1.02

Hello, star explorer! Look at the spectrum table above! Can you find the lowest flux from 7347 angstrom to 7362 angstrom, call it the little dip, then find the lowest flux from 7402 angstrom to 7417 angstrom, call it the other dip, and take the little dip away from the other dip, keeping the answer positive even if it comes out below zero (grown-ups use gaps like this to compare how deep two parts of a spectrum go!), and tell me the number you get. 3.05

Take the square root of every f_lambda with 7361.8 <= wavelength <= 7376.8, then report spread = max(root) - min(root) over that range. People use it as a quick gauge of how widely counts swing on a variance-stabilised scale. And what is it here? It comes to 0.17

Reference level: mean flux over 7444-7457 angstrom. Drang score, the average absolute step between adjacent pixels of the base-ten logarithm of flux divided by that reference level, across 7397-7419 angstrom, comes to 0.018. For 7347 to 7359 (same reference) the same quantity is 0.013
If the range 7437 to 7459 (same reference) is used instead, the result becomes 0.010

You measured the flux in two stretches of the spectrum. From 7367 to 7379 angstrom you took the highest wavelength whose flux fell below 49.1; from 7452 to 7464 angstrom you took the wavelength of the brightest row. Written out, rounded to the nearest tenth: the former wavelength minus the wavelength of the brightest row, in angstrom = -80.0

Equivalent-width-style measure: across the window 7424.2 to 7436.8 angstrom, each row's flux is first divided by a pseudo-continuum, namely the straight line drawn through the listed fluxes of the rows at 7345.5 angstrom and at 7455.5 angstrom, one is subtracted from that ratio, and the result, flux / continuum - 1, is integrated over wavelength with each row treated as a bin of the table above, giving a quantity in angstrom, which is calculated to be 0.19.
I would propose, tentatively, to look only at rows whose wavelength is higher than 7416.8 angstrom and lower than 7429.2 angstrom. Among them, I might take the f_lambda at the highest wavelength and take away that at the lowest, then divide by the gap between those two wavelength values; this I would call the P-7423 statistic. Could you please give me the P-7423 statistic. -0.134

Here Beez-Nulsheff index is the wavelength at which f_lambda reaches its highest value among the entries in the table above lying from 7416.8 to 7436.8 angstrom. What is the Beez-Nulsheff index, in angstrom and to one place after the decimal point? 7435.5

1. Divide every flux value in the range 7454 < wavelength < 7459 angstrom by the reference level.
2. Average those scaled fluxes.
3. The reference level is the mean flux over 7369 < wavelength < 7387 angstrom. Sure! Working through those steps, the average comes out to 1.03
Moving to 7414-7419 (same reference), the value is 1.02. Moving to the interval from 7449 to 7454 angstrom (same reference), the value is 1.03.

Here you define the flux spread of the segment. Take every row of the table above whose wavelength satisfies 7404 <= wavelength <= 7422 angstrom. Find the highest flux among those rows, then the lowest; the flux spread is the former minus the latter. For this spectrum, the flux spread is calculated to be 3.6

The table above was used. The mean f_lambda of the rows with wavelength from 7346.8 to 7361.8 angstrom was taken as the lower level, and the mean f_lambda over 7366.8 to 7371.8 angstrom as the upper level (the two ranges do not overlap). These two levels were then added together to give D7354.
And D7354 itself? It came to 94.7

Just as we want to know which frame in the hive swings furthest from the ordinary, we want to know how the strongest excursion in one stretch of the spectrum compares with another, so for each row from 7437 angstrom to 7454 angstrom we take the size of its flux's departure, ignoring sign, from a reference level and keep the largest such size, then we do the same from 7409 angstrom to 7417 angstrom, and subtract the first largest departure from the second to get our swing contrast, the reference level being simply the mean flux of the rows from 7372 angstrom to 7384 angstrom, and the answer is -0.4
